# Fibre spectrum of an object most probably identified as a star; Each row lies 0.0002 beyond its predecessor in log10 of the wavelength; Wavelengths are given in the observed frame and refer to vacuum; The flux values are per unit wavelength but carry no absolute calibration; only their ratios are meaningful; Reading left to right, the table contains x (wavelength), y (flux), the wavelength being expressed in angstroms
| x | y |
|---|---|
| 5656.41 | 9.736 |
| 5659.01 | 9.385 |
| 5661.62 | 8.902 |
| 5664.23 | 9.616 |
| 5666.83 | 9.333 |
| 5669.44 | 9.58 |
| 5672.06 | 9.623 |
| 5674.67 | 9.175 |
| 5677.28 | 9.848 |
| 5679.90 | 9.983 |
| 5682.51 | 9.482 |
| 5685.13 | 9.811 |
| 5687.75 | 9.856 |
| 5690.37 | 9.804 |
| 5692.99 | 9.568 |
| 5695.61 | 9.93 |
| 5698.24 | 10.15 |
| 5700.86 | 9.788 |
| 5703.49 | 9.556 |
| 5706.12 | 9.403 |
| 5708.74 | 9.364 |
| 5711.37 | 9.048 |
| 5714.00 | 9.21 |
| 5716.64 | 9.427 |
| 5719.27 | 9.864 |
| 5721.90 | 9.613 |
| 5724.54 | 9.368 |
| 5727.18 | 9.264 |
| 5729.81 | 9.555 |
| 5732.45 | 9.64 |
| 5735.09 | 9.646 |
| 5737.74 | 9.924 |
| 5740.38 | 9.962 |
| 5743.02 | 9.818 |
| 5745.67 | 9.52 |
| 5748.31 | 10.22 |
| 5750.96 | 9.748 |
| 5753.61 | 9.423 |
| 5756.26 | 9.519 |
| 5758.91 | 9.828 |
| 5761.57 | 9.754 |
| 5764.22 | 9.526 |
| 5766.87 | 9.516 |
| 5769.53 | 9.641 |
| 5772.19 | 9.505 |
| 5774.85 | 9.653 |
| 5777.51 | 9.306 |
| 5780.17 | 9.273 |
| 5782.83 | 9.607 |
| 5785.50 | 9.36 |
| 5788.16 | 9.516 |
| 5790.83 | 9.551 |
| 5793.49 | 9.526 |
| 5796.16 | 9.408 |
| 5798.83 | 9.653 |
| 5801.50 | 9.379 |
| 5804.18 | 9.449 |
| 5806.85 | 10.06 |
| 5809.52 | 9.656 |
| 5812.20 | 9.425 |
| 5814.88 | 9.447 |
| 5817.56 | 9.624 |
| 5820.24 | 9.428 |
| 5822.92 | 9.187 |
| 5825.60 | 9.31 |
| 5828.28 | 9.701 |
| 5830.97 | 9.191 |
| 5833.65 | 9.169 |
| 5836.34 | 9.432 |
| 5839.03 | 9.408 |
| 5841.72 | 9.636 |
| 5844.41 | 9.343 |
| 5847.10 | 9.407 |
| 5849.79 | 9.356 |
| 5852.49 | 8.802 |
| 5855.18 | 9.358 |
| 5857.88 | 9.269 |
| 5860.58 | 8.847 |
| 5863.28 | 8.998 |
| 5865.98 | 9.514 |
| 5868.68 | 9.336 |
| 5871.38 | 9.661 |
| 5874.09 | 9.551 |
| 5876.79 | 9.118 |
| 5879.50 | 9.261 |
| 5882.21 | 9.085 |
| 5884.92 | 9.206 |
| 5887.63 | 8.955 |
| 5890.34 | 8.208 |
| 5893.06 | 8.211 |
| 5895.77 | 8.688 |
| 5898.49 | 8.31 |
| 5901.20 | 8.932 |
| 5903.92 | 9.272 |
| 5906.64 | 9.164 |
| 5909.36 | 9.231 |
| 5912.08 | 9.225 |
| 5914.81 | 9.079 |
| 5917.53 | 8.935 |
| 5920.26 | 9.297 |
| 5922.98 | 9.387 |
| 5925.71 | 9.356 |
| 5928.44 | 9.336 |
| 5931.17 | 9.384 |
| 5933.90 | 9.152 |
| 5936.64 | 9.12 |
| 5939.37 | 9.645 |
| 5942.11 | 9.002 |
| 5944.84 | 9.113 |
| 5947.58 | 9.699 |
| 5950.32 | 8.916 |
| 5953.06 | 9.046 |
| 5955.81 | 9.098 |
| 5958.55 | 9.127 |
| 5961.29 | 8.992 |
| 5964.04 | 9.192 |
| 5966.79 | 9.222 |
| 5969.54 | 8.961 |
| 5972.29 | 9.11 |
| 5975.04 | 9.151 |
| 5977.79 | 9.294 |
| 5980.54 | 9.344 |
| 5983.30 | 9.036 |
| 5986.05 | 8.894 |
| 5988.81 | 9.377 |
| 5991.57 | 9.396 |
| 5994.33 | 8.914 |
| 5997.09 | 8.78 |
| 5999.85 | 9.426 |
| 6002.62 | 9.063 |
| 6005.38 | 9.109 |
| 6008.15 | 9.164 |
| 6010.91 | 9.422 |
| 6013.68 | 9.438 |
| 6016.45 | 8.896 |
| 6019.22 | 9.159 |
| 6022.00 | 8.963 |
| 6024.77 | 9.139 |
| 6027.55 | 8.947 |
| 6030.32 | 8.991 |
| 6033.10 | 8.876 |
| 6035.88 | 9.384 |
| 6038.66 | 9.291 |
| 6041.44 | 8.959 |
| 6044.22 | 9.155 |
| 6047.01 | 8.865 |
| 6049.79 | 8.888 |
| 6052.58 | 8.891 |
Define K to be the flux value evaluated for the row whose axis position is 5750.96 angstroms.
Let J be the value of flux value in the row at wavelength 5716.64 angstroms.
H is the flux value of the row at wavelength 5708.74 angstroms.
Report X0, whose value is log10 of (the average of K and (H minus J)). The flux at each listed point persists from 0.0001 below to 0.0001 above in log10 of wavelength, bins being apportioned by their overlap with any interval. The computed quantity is 0.685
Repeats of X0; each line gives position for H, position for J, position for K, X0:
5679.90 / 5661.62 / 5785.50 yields 0.718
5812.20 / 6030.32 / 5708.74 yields 0.690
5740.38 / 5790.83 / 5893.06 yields 0.635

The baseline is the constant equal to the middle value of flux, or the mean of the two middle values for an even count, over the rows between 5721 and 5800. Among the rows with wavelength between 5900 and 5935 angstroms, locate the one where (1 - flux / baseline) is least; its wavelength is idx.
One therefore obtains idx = 5922.98 angstroms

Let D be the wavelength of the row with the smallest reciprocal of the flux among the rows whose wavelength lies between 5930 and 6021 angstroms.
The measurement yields 5947.58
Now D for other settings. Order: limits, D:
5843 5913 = 5871.38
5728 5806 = 5748.31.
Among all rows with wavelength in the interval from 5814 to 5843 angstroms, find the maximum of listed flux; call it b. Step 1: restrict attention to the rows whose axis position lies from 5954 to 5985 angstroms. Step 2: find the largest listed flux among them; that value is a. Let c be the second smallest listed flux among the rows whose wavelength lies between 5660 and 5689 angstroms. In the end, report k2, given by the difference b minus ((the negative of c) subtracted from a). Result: -8.8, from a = 9.344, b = 9.701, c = 9.175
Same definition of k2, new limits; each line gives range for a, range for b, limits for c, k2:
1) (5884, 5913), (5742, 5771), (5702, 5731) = -8.3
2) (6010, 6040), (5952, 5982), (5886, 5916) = -8.3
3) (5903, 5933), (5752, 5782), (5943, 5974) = -8.5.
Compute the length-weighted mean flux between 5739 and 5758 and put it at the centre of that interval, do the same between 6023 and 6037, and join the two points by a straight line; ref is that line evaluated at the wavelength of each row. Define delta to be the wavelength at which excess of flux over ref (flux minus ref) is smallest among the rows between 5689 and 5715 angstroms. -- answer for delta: 5711.37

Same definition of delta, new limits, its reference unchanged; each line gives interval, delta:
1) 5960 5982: 5969.54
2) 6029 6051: 6033.10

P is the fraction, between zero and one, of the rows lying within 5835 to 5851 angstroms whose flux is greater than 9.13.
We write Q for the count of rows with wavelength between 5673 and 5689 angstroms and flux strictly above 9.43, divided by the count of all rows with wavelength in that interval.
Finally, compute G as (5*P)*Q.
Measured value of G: 4.17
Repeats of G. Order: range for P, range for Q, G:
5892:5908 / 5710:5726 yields 0.56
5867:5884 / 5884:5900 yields 0.00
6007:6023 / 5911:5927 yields 0.00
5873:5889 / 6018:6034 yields 0.00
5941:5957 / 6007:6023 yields 0.14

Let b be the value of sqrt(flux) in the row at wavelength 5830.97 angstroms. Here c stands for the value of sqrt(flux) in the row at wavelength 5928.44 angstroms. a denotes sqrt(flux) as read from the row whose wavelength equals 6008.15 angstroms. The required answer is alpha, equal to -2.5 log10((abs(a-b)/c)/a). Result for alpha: 8.3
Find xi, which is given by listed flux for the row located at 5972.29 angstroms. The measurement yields 9.11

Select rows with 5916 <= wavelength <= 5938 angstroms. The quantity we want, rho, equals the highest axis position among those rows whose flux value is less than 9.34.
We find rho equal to 5936.64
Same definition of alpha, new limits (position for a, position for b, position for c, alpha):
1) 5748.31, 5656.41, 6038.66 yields 5.3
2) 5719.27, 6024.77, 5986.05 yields 4.8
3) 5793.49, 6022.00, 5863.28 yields 5.0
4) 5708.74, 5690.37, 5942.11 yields 5.3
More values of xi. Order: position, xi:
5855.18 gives 9.358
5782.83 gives 9.607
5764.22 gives 9.526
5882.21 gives 9.085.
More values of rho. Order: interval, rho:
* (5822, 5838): 5833.65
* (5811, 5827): 5825.60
